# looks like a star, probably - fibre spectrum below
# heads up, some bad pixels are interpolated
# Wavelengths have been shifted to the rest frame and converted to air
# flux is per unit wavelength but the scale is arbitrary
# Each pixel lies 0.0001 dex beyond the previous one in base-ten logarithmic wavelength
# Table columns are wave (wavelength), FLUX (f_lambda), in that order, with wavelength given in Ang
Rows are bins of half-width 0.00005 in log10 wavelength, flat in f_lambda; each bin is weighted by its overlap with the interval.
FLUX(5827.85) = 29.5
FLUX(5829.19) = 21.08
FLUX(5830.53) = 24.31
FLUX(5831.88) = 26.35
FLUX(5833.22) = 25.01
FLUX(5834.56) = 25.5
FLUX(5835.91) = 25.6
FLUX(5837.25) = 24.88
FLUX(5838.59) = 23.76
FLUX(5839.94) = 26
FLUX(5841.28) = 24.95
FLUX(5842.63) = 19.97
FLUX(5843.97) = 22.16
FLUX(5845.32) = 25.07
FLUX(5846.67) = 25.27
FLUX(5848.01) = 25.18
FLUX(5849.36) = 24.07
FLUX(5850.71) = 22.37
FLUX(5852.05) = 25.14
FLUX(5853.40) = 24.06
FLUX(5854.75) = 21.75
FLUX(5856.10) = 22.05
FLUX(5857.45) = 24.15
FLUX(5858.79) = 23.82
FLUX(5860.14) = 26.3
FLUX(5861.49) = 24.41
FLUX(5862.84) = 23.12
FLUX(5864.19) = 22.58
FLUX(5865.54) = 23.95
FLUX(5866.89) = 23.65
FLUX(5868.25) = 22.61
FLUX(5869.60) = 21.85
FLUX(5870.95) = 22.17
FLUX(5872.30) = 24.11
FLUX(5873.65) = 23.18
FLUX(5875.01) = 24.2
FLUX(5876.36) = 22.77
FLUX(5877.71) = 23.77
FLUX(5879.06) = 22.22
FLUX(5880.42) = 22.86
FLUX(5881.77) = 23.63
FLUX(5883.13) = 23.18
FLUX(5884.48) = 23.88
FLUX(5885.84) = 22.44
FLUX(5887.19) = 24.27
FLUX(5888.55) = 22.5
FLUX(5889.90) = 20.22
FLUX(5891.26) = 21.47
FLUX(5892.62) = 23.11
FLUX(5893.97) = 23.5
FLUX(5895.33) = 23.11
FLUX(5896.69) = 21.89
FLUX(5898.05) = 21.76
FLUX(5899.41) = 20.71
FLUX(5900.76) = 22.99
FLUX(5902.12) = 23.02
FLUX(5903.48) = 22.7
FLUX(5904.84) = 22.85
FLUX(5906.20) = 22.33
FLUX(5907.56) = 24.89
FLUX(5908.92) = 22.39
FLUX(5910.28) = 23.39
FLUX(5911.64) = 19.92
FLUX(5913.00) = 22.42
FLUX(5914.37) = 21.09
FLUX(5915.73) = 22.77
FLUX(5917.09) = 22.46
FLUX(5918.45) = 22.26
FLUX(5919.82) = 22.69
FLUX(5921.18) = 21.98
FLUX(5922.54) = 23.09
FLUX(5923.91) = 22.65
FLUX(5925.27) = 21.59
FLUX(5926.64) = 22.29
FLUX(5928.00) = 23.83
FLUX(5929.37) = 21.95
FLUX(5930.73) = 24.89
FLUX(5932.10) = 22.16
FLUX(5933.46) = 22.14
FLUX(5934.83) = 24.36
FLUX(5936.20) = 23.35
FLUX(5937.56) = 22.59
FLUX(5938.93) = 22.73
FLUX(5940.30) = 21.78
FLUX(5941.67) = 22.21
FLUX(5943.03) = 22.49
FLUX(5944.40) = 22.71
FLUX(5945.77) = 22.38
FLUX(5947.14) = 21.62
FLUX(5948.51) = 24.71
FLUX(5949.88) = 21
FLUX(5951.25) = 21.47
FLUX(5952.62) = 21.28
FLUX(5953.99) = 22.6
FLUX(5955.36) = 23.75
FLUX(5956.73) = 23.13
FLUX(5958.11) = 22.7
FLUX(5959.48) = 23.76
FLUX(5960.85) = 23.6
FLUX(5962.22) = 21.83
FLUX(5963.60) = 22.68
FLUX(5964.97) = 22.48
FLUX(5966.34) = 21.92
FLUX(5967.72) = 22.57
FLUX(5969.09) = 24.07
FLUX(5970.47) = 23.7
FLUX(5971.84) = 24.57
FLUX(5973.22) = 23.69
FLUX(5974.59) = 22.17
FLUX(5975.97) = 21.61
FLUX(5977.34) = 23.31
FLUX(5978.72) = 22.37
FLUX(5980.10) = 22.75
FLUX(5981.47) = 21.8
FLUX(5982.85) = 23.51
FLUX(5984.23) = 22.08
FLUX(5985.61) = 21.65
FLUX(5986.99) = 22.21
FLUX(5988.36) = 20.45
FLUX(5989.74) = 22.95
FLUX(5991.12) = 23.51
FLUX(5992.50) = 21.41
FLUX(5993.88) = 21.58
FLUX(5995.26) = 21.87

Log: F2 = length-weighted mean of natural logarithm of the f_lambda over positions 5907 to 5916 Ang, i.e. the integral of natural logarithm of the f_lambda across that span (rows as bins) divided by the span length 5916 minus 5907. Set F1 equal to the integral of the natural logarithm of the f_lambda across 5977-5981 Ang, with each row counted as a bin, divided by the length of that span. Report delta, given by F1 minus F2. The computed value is 0.019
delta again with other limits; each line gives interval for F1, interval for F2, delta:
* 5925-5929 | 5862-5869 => -0.027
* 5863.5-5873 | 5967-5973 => -0.028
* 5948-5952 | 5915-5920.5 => -0.014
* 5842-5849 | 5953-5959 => 0.024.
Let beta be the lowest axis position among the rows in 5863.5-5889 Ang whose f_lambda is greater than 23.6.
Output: 5865.54 Ang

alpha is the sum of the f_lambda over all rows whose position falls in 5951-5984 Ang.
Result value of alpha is 547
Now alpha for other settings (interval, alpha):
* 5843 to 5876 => 567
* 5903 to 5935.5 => 543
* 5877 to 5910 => 546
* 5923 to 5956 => 543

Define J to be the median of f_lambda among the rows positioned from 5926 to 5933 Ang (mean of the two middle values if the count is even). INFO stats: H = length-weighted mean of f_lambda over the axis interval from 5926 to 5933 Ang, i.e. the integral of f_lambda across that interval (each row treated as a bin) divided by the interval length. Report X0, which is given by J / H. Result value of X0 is 0.97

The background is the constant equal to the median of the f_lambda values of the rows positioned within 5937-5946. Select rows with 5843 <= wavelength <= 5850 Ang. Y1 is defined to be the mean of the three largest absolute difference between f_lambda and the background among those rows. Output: 2.68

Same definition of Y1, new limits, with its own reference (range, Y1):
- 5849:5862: 2.79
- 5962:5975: 1.62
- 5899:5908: 1.57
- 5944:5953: 1.64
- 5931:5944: 1.15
